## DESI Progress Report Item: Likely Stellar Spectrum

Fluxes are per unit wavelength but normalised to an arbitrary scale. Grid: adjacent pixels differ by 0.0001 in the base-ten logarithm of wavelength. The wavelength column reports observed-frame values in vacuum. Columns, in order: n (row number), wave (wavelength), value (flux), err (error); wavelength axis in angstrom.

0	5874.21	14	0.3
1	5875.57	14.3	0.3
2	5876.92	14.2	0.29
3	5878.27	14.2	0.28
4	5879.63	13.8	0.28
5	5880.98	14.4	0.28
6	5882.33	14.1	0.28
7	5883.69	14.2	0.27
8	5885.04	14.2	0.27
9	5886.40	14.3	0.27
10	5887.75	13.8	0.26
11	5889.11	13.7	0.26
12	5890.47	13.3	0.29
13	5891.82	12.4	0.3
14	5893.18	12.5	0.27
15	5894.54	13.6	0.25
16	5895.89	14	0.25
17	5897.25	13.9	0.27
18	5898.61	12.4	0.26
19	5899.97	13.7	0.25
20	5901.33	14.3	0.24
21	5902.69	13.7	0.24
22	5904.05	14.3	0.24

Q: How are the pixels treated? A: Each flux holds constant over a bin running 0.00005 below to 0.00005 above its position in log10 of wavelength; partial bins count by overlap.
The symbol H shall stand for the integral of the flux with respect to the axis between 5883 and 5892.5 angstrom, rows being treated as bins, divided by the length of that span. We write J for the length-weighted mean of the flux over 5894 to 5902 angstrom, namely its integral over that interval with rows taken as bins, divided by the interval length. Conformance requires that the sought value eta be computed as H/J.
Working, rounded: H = 13.7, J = 13.7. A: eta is 1.00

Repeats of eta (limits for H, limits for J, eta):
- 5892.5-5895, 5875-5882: 0.91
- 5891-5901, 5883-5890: 0.95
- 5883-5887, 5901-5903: 1.02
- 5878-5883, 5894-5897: 1.02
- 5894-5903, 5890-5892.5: 1.06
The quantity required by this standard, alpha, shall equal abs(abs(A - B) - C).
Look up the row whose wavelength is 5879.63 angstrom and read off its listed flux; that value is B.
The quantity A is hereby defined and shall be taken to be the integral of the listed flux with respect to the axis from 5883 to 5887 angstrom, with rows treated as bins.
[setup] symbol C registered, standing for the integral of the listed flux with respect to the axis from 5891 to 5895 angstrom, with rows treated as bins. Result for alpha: 8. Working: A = 57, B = 13.8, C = 51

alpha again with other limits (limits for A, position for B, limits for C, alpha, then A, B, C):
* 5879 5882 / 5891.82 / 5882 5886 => 27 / 42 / 12.4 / 57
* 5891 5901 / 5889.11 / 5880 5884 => 62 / 133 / 13.7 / 57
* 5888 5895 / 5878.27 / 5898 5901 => 38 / 92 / 14.2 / 40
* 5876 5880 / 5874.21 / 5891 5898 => 51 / 56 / 14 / 93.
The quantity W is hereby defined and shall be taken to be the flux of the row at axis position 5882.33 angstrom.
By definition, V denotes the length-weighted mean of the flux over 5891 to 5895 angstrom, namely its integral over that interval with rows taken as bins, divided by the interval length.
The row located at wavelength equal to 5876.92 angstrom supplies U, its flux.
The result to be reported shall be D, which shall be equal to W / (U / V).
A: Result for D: 12.7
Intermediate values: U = 14.2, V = 12.8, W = 14.1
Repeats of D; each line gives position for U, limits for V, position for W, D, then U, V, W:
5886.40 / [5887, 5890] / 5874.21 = 13.4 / 14.3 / 13.7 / 14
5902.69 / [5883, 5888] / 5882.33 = 14.6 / 13.7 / 14.2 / 14.1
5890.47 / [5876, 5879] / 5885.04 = 15.2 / 13.3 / 14.2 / 14.2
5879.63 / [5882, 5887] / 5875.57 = 14.7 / 13.8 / 14.2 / 14.3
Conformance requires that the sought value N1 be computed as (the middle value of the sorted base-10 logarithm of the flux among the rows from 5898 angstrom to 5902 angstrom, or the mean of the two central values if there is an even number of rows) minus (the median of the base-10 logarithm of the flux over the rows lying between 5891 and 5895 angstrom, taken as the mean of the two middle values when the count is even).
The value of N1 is 0.04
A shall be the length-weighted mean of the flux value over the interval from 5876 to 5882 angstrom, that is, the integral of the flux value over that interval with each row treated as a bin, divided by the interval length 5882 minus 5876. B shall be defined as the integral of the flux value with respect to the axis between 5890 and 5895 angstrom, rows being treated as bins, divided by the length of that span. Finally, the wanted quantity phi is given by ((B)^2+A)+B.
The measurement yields 194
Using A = 14.2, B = 12.9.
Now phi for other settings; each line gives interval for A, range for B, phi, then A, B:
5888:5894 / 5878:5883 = 227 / 13.0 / 14.1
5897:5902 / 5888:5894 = 196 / 13.5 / 13.0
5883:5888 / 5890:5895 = 194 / 14.2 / 12.9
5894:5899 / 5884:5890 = 223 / 13.5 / 14.0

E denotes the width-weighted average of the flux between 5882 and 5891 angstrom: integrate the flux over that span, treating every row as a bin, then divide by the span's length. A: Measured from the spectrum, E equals 13.9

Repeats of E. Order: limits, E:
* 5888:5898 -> 13.4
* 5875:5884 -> 14.2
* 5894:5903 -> 13.7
